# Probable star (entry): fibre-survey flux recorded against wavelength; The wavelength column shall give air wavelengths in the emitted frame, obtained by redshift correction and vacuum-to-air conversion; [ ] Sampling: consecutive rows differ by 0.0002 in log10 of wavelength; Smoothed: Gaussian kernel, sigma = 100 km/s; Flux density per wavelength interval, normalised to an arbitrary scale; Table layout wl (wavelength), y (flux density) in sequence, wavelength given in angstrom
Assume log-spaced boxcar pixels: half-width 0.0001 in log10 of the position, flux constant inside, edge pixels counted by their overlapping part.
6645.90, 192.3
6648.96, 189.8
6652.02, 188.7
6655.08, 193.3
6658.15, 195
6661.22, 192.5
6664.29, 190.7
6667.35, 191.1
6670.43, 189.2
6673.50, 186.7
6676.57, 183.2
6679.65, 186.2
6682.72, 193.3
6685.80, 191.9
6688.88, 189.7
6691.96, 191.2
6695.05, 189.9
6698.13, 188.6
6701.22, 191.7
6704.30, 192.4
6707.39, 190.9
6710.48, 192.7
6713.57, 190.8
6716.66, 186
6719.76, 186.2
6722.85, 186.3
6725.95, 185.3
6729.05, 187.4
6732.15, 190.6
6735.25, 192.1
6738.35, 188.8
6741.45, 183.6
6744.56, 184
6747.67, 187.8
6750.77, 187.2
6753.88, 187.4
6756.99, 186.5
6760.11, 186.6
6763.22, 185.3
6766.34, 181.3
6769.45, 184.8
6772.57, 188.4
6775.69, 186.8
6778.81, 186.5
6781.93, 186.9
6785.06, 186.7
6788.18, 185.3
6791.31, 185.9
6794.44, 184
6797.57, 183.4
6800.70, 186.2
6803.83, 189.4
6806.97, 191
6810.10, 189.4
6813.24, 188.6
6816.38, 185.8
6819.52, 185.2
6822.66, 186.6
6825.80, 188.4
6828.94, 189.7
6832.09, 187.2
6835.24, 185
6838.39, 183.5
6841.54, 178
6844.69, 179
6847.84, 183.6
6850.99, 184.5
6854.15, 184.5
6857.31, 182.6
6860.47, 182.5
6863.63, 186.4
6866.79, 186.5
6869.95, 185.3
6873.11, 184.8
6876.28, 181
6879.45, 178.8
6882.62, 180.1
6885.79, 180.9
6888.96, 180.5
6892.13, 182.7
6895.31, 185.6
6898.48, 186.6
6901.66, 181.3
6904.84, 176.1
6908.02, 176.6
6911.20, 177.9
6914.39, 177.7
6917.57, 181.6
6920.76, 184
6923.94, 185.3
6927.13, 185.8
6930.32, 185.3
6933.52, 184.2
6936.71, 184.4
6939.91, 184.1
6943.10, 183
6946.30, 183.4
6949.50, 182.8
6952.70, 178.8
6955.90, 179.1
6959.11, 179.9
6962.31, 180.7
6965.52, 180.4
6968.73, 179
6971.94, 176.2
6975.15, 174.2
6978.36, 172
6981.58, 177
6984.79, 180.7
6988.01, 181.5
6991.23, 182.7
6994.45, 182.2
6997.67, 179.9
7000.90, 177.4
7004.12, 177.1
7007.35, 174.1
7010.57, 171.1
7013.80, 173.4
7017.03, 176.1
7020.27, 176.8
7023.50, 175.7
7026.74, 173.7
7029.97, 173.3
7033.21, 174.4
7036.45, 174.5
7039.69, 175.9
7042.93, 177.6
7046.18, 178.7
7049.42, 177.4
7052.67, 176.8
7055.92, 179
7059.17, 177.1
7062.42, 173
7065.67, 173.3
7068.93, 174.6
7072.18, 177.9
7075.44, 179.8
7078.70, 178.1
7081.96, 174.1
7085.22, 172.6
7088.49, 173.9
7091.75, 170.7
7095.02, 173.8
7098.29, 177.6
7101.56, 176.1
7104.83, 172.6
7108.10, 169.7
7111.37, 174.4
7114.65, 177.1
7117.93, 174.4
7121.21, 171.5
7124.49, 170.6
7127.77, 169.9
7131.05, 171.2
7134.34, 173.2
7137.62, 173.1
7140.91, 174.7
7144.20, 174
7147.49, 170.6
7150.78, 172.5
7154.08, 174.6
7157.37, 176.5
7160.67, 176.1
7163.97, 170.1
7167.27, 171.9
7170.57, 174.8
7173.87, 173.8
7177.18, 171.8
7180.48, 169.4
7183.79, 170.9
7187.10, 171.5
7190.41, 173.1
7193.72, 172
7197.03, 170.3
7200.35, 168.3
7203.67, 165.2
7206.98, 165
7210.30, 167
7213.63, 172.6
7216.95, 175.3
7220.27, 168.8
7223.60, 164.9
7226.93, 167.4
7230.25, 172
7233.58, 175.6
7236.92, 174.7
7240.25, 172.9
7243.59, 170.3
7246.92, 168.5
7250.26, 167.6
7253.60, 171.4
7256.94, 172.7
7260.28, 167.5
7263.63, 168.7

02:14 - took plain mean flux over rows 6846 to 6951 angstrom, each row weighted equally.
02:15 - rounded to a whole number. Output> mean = 183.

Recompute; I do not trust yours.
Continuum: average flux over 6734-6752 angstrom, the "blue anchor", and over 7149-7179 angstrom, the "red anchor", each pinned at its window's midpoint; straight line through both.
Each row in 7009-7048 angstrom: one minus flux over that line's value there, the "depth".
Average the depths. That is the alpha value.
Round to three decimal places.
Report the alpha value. 0.016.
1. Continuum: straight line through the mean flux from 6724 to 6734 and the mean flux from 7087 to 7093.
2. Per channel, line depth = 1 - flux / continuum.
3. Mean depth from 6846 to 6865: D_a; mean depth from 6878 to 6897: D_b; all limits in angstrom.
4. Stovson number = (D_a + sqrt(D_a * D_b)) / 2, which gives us -0.002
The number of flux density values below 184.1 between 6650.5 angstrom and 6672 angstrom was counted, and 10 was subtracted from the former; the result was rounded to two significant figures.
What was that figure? -10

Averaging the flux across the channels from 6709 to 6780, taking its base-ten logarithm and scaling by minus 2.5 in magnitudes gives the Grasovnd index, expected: -5.68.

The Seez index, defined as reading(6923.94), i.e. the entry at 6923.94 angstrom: 185.3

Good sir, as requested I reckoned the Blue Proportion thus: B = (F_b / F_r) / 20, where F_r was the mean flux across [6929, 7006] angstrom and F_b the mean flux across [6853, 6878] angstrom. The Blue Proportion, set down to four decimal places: 0.0511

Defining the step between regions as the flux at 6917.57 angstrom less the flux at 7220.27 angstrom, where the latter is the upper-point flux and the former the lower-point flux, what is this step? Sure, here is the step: 13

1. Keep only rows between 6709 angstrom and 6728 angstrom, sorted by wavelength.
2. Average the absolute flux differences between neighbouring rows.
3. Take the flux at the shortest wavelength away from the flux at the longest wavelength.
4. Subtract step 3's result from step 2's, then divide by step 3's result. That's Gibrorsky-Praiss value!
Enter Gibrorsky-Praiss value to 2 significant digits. -1.2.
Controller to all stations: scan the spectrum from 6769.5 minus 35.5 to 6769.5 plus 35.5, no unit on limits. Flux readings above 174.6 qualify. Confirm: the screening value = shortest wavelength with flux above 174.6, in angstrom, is 6735.25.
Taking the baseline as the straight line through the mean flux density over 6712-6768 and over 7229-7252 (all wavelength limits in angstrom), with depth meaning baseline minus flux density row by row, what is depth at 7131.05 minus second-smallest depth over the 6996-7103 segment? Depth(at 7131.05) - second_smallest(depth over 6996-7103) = 6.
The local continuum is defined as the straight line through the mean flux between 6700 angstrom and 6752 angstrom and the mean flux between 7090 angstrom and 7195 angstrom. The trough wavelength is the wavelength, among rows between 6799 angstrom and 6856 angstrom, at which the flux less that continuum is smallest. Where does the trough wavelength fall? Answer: 6841.54 angstrom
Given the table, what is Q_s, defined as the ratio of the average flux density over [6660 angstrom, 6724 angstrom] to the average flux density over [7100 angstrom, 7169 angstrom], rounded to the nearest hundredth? 1.10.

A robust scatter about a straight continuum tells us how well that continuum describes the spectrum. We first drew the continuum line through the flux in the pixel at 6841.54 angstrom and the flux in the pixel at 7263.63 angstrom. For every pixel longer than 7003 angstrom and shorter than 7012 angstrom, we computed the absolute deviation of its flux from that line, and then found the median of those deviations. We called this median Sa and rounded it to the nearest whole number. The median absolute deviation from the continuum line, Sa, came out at 3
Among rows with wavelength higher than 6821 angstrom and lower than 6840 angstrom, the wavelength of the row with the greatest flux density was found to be 6828.94 angstrom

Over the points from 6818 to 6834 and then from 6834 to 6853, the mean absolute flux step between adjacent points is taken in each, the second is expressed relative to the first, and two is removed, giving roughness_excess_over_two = -0.46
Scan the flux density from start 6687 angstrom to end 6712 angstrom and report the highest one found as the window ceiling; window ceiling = 192.7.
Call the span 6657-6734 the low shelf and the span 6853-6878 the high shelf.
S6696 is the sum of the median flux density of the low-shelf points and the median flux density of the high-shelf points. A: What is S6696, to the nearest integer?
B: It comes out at 375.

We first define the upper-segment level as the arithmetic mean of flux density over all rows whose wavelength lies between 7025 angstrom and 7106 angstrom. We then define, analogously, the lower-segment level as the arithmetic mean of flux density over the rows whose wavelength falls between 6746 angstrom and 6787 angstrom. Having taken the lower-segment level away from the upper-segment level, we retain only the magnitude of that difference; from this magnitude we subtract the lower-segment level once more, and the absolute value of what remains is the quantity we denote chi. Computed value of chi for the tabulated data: 175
